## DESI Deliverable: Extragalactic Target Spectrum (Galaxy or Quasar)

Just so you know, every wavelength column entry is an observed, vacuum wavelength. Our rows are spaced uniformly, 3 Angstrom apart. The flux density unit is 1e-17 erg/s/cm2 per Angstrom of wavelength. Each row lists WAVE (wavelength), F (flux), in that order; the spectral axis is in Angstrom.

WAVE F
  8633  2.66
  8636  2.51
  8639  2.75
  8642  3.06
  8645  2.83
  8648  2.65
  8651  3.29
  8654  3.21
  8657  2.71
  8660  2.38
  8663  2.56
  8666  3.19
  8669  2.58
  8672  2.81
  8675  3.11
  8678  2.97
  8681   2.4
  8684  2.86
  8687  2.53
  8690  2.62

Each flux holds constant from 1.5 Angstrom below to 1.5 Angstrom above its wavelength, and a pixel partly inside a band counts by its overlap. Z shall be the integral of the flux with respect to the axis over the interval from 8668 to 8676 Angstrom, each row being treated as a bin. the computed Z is 22.7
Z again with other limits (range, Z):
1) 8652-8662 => 27.8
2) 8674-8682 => 22.7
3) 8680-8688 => 20.9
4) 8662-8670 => 22.4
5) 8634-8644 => 27.7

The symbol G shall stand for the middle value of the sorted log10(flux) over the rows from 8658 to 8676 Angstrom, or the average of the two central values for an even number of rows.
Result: 0.43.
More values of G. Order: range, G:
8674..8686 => 0.46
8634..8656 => 0.45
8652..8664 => 0.42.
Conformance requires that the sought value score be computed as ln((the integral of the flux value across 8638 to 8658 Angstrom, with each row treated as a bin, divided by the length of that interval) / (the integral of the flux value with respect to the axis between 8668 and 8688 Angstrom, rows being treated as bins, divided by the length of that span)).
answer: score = 0.06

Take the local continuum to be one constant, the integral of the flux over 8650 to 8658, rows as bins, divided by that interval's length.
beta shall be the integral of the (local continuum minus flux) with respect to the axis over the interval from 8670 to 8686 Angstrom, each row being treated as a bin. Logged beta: 4.3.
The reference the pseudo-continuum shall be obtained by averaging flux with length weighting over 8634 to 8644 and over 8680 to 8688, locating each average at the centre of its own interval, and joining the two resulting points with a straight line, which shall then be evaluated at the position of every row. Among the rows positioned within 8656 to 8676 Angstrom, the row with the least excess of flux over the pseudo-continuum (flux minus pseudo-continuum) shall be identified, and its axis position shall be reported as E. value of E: 8660 Angstrom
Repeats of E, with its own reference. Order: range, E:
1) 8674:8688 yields 8681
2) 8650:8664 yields 8660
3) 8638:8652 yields 8648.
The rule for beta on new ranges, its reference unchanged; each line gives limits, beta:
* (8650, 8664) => 3.6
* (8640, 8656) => 1.4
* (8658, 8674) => 5.8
